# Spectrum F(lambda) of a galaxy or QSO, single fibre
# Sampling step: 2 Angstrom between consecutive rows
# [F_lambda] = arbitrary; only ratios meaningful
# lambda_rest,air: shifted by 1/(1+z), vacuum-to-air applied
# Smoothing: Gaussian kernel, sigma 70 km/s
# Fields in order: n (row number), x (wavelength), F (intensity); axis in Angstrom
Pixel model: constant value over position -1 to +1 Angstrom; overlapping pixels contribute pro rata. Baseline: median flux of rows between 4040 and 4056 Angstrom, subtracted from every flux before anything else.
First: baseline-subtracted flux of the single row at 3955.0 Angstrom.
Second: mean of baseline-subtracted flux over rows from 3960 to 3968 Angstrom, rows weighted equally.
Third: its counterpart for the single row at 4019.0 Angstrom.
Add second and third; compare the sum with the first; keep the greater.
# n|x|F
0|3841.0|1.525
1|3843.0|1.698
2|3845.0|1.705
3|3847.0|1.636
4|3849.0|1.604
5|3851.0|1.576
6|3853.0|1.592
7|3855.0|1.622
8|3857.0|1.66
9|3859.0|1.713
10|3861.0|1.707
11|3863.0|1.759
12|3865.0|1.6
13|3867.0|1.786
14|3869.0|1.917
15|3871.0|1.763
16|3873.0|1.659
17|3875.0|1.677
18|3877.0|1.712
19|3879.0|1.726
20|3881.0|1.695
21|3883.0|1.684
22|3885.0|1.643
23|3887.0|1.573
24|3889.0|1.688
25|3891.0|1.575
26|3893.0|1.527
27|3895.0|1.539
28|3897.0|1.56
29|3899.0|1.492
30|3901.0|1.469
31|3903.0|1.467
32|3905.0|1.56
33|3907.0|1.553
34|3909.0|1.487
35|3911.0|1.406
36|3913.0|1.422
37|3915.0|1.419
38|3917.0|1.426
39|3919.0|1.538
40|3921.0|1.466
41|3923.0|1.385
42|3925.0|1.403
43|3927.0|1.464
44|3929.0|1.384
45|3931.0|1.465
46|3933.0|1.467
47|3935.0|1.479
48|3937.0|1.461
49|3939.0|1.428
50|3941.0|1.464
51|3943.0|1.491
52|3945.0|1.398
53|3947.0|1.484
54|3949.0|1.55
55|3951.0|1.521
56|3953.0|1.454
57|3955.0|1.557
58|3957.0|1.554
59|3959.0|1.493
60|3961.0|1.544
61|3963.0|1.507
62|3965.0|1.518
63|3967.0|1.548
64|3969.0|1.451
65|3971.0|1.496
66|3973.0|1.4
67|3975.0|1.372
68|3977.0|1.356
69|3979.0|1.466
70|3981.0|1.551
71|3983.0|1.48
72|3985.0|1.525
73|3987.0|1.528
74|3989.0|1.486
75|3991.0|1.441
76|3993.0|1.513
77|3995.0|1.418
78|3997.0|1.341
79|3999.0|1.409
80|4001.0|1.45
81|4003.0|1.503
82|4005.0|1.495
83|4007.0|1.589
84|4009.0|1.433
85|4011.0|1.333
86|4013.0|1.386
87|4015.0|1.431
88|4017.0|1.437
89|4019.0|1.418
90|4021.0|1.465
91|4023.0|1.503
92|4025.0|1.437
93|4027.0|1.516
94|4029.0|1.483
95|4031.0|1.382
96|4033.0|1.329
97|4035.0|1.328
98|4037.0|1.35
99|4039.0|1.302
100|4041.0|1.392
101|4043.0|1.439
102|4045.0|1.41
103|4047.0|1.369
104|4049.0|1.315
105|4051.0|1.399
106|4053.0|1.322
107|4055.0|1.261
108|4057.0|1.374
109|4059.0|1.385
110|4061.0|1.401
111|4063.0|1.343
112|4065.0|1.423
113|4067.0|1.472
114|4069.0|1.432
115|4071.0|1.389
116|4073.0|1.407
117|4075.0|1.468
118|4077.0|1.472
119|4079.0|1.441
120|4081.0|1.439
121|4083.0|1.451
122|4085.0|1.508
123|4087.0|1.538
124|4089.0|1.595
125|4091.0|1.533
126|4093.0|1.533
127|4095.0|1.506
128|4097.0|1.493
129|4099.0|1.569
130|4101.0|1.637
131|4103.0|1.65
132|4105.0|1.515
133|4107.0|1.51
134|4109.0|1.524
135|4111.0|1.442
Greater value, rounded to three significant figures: 0.186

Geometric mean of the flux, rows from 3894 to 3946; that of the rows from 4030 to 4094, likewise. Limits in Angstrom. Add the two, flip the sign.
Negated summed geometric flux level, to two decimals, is -2.87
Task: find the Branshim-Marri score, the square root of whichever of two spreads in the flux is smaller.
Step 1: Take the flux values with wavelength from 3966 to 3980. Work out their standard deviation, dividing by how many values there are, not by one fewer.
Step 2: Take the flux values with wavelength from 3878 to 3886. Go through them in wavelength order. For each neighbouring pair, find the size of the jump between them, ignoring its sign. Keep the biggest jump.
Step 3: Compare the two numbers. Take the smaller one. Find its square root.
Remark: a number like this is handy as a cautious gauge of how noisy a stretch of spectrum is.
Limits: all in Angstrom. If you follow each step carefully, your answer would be 0.20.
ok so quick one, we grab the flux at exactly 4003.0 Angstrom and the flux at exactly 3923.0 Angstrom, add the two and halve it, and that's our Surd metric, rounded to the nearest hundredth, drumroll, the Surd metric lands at 1.44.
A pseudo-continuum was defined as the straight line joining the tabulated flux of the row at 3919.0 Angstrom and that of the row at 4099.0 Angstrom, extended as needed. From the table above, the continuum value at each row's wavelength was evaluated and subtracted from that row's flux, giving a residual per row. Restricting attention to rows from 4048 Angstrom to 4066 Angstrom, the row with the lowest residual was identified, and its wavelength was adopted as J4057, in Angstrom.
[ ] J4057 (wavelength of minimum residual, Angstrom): 4055.0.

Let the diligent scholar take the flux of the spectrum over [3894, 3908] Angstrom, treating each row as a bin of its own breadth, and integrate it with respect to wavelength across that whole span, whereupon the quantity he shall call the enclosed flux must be 21.3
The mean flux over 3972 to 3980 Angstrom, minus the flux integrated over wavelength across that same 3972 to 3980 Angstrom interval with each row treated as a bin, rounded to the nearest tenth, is -9.8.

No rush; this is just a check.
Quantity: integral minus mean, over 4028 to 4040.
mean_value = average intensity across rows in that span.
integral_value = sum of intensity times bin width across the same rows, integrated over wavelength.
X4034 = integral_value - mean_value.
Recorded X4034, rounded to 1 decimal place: 15.0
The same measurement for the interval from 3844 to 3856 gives 17.8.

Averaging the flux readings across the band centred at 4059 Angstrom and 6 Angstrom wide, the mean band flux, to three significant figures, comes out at 1.39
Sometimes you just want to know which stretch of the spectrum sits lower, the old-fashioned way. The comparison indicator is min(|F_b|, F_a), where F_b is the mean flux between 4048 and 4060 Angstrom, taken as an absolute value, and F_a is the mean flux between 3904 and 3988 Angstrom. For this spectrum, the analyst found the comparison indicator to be 1.34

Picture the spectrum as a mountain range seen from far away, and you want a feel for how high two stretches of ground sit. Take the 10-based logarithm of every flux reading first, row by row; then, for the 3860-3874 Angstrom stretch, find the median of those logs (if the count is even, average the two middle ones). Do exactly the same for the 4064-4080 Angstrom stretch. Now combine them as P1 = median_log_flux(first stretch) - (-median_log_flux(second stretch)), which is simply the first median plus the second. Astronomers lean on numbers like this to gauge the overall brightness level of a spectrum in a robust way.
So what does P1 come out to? 0.403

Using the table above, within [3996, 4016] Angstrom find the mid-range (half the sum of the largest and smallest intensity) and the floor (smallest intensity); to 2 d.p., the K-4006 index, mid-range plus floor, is 2.79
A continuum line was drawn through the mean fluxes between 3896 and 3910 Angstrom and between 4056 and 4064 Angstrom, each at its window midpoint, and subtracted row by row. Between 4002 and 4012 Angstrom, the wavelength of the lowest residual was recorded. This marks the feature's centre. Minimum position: 4011.0 Angstrom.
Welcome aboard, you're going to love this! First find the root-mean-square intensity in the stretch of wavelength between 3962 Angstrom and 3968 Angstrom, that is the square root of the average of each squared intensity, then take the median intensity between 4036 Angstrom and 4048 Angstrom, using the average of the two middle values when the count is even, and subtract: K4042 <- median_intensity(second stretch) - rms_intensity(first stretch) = -0.14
